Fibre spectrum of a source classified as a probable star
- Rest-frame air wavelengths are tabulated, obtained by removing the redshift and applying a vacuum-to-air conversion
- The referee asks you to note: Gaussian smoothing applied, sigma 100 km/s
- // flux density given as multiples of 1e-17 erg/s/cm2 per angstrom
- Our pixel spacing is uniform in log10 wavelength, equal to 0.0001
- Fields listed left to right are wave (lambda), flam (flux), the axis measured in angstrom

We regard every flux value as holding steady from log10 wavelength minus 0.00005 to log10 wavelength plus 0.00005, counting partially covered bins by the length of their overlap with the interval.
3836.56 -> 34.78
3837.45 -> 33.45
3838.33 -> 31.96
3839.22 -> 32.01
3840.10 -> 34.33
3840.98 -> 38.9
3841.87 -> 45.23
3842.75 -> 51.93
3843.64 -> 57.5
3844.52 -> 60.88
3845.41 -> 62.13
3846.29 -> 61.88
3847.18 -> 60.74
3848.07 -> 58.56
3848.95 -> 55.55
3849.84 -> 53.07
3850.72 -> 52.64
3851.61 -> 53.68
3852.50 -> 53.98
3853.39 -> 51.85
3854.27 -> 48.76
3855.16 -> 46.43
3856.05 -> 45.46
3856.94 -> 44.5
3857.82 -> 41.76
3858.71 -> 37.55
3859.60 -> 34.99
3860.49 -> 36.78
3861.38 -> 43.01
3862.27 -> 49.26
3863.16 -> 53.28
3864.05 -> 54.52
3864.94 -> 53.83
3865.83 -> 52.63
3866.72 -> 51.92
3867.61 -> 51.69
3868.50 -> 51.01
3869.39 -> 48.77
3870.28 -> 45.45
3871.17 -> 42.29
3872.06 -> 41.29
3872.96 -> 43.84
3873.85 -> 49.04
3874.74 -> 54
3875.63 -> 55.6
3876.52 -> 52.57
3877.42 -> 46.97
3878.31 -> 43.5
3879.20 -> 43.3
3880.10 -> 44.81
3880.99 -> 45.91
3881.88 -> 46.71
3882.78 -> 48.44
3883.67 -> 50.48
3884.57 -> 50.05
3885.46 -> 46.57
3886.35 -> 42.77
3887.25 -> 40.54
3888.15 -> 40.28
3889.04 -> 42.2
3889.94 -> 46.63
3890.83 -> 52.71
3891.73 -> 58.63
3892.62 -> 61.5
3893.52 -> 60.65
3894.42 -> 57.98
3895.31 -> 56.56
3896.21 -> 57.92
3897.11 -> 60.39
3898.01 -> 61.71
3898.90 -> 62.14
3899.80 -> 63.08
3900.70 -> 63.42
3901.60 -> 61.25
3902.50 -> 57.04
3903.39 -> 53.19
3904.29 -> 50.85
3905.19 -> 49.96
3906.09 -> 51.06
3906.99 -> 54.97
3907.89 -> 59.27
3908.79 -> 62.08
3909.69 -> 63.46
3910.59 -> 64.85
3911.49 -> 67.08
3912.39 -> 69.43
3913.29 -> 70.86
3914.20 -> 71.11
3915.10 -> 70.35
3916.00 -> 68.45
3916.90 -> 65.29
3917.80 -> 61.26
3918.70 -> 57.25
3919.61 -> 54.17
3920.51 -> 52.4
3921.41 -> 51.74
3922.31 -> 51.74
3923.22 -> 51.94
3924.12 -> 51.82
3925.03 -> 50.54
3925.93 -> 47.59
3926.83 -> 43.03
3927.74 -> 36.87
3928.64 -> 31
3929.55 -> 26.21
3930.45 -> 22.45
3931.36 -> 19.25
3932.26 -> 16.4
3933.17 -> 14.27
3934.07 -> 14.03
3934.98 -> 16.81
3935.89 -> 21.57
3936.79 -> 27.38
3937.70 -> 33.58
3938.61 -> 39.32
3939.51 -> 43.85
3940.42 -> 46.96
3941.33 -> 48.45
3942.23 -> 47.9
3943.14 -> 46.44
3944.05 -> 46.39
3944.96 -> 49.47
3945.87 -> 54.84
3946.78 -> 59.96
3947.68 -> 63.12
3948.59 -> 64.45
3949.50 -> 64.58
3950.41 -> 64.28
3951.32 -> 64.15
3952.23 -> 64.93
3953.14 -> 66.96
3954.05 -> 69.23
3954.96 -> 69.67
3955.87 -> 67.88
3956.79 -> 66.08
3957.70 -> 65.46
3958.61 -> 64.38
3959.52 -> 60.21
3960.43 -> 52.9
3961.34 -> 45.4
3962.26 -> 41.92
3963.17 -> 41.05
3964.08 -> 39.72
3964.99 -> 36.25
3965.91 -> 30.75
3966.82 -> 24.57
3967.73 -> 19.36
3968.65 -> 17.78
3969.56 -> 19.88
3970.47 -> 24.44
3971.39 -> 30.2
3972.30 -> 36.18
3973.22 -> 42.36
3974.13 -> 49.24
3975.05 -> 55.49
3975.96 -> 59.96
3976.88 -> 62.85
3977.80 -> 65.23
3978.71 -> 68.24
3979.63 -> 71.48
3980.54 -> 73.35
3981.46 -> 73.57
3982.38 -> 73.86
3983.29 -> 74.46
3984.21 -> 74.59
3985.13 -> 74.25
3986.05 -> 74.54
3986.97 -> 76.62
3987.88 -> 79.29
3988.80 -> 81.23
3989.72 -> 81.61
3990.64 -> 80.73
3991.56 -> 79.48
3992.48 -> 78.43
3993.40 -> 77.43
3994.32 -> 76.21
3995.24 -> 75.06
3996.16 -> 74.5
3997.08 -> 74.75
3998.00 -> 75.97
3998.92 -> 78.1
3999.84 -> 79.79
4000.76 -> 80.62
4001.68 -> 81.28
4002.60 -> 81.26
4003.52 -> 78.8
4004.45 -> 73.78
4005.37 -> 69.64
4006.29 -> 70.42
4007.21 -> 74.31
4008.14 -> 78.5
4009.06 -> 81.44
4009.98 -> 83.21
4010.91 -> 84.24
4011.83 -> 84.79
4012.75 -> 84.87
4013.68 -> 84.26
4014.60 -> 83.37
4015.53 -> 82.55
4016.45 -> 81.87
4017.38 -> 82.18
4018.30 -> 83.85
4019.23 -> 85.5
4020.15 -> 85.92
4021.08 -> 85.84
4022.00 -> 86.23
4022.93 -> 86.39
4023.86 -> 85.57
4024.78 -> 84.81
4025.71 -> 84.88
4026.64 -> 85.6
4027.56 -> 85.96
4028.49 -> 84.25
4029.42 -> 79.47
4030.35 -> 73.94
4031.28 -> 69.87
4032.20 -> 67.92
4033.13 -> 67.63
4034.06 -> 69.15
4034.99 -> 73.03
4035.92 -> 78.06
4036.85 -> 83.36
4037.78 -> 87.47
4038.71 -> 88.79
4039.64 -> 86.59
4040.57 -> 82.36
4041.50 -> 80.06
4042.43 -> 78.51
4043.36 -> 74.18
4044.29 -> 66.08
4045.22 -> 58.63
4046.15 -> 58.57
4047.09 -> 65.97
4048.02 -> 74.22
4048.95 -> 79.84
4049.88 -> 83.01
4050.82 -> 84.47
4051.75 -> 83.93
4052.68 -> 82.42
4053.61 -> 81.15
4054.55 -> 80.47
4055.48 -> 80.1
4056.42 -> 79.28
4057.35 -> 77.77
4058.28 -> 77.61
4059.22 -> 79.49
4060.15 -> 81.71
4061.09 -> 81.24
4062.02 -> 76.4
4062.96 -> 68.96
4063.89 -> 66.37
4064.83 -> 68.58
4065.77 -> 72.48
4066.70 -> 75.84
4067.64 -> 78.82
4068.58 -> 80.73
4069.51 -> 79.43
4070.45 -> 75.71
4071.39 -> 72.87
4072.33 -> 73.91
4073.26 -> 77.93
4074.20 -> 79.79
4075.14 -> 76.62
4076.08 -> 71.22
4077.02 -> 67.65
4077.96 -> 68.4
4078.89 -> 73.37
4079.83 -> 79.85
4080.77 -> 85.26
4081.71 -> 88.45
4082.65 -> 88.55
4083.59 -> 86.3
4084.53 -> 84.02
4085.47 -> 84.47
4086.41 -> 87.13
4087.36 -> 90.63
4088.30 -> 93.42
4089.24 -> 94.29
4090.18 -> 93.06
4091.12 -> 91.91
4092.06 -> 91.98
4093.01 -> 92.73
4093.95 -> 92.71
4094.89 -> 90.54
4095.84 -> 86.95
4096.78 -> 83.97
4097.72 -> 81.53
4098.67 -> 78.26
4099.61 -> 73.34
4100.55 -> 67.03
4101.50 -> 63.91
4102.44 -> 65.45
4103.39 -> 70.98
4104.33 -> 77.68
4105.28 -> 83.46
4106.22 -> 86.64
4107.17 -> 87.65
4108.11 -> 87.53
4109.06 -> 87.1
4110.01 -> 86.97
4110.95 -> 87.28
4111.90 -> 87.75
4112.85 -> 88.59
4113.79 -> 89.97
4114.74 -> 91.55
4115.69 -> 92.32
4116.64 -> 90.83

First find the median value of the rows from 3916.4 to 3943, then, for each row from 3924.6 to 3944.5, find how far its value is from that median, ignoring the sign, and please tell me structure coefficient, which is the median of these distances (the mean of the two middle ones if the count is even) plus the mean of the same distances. 21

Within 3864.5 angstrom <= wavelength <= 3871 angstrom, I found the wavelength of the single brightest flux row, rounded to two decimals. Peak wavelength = 3864.94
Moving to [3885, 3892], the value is 3891.73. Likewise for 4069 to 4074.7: 4074.20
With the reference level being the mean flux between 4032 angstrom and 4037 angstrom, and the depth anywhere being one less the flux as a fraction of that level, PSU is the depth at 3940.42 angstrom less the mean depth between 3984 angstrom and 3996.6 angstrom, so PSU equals 0.42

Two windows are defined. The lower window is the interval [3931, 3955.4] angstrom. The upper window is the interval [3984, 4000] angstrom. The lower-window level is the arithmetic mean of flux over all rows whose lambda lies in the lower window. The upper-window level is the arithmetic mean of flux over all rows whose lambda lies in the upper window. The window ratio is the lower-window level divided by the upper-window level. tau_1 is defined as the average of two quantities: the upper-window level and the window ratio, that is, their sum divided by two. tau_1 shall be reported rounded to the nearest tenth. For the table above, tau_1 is 39.0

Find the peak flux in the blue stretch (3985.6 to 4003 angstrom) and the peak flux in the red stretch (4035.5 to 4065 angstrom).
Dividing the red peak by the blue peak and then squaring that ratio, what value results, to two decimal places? 1.18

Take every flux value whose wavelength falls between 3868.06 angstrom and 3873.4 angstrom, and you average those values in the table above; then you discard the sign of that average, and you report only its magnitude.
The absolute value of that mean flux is 45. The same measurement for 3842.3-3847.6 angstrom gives 59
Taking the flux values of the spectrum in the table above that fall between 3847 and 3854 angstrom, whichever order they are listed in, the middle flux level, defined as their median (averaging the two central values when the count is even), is 54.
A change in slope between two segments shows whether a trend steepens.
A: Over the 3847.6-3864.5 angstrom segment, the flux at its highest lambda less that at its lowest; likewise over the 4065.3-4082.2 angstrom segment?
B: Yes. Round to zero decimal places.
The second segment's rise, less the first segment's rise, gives 20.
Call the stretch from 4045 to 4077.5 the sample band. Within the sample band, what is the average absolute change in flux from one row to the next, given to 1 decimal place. 2.8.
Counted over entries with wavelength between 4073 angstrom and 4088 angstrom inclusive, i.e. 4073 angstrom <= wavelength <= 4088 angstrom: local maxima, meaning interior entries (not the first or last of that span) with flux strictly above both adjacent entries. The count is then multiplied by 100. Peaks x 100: 200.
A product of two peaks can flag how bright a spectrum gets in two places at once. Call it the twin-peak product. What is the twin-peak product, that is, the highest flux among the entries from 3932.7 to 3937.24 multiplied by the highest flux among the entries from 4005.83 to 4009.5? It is 2230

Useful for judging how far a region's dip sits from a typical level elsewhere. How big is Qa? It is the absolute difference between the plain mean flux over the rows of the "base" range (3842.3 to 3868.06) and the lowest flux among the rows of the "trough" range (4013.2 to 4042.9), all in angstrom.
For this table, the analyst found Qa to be 17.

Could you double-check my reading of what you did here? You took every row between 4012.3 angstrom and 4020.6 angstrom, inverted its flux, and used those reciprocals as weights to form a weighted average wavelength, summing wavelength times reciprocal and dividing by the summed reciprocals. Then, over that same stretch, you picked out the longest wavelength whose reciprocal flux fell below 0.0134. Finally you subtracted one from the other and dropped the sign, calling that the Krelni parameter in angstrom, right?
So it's 3.7 angstrom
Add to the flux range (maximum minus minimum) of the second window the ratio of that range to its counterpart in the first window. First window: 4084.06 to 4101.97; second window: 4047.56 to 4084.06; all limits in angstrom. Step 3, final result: 23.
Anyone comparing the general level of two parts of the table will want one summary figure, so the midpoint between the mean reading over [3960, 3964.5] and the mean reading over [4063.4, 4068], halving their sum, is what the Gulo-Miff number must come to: 58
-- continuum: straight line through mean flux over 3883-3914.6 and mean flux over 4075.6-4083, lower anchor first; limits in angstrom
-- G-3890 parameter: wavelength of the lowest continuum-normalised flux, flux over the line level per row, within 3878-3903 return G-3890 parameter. 3888.15 angstrom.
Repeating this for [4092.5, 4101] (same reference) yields 4100.55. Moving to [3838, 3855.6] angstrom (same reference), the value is 3839.22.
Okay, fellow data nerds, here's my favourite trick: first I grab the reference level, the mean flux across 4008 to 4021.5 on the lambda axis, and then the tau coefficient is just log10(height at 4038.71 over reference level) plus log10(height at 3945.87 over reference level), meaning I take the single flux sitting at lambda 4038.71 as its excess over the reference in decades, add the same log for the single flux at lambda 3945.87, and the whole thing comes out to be -0.16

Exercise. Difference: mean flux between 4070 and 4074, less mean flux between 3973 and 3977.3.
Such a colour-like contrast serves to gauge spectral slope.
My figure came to 21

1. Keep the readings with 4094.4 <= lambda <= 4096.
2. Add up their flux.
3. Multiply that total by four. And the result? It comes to 710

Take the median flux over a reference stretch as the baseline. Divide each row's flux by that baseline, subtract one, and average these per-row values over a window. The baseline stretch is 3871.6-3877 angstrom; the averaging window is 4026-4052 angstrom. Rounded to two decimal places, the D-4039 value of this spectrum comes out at 0.51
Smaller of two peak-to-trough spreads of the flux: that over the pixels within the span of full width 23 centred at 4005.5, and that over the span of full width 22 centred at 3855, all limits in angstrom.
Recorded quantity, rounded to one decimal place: 15.2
